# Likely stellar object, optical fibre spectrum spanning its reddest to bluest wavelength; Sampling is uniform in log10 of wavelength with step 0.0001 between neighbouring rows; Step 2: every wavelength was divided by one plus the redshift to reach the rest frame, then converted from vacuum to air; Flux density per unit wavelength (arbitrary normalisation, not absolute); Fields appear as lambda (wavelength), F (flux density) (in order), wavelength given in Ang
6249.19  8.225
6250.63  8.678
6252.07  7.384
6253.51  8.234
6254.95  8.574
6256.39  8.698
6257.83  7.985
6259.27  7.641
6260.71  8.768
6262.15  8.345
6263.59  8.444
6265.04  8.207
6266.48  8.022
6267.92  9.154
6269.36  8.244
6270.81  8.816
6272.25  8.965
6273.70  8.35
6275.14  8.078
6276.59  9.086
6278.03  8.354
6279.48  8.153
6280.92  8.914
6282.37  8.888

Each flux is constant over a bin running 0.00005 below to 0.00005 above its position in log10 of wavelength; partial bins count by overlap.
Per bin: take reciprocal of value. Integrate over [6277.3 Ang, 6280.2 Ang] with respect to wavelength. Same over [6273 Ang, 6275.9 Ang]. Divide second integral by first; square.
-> 1.01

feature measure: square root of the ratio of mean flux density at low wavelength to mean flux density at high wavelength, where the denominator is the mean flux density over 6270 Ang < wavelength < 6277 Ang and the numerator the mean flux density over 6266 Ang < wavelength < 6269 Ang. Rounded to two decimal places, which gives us 1.00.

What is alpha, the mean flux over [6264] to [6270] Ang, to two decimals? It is 8.41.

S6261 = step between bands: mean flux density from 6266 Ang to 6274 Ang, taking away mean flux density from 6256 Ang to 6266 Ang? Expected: 0.3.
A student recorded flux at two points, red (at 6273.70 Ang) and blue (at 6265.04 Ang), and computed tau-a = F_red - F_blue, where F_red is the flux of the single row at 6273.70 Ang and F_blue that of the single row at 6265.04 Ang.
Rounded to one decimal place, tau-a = 0.1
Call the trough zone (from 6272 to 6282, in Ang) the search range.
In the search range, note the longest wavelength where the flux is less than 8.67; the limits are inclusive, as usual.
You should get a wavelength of 6279.48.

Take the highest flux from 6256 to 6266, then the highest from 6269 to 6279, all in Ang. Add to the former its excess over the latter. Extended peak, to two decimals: 8.45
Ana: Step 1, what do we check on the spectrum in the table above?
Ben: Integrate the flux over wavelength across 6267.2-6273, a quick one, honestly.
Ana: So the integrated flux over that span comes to 51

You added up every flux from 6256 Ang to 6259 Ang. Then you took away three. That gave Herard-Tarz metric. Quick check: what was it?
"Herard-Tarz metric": 13.7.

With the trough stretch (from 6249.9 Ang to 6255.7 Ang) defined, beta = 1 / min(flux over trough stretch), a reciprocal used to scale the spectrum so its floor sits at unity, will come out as 0.135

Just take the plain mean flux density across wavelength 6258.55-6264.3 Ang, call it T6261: 8.3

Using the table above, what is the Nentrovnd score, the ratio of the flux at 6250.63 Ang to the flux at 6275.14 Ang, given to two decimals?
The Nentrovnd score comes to 1.07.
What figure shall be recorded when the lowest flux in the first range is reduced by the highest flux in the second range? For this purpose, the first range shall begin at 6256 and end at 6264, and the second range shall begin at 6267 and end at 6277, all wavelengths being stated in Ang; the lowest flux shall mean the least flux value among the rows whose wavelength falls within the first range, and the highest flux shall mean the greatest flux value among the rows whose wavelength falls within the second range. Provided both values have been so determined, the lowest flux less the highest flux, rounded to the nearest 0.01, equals -1.51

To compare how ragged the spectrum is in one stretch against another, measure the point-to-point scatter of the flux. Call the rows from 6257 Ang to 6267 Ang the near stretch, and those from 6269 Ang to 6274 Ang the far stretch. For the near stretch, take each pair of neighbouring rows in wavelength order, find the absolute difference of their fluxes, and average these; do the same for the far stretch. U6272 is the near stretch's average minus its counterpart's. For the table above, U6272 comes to -0.04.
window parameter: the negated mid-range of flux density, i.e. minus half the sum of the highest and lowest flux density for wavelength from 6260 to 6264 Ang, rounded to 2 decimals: -8.56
